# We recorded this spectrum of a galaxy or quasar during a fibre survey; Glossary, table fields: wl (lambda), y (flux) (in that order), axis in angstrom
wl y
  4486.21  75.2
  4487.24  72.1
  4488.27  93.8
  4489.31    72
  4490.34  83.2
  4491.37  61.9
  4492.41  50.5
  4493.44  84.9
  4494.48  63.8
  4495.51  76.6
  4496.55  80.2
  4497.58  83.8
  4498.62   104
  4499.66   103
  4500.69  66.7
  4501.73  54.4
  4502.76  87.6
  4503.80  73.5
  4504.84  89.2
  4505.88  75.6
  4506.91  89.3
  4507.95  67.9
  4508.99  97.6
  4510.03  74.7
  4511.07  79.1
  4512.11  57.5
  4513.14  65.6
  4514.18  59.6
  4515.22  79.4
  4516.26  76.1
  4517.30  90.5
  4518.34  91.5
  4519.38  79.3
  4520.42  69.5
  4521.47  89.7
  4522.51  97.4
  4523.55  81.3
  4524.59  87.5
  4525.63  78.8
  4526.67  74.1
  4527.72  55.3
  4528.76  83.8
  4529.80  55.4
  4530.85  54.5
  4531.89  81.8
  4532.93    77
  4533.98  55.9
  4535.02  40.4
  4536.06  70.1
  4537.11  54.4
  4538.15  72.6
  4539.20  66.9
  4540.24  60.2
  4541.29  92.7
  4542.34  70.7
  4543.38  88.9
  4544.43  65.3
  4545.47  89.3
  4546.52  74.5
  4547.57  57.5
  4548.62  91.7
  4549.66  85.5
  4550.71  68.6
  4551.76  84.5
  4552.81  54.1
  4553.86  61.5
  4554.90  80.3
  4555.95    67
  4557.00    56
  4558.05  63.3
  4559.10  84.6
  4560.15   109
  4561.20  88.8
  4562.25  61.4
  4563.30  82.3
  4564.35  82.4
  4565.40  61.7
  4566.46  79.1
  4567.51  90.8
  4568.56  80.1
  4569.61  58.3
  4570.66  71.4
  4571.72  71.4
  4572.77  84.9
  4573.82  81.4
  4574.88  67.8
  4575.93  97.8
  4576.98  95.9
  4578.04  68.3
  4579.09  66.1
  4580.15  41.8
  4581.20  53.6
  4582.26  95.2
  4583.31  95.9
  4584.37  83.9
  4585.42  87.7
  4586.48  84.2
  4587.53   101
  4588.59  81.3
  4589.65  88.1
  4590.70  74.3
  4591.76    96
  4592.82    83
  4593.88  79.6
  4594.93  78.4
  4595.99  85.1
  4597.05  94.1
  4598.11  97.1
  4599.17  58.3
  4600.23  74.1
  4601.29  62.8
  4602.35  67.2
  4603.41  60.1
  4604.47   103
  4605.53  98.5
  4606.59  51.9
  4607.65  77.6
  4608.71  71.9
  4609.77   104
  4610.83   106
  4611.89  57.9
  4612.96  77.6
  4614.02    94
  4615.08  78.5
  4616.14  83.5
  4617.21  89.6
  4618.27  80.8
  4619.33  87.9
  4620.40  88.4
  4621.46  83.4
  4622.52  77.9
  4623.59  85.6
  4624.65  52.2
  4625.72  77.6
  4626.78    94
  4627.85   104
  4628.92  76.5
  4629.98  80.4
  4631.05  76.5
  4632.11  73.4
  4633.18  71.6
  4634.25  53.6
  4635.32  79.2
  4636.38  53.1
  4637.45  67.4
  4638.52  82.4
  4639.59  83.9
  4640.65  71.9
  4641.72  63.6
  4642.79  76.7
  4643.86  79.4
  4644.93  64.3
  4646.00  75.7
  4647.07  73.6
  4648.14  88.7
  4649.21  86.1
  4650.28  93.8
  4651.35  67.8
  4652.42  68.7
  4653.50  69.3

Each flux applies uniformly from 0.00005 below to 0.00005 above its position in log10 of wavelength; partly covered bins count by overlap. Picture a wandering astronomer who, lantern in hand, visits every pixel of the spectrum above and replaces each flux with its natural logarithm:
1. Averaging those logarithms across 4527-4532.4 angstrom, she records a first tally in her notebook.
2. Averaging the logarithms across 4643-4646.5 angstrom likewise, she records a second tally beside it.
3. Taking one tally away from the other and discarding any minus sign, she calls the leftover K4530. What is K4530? 0.12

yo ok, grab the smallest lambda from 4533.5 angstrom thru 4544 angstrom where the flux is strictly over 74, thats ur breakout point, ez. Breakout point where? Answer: 4541.29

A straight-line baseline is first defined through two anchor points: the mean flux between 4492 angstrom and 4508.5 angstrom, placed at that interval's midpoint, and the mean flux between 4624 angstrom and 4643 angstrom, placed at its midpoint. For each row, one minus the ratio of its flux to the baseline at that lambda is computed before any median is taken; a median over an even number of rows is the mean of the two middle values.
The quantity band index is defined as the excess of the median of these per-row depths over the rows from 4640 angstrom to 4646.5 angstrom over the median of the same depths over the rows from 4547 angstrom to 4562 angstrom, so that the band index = -0.03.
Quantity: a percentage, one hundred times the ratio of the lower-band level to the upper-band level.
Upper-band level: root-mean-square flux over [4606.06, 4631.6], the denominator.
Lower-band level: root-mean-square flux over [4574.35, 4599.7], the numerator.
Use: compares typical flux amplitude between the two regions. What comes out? 100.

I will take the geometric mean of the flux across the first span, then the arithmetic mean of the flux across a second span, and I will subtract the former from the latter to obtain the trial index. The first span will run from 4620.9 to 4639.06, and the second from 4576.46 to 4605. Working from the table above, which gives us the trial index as 5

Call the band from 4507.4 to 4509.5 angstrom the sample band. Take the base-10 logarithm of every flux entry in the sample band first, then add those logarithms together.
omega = 3.8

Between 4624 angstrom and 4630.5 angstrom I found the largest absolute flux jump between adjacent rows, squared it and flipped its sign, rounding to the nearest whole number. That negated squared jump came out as -756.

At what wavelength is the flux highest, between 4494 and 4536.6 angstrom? 4498.62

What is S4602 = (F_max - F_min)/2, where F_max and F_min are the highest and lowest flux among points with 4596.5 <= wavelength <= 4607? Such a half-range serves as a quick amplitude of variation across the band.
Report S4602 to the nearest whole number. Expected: 26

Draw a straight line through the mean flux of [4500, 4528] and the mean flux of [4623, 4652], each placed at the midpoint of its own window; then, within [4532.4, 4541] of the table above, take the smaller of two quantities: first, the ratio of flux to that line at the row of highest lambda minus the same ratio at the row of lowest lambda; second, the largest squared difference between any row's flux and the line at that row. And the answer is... -0.22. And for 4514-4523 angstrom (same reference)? 0.49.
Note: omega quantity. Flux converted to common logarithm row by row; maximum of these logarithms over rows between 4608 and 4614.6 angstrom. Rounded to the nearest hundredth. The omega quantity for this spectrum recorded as 2.03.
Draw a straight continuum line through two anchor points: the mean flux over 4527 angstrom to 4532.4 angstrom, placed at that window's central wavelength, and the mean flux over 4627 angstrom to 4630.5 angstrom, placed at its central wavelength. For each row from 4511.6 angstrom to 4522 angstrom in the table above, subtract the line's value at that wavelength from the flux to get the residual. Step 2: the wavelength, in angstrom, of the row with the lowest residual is 4512.11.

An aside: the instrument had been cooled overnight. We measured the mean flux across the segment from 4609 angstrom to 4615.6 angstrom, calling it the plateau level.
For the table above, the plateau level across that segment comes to 86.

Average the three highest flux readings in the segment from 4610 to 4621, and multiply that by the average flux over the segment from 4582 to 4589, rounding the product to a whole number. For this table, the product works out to 8677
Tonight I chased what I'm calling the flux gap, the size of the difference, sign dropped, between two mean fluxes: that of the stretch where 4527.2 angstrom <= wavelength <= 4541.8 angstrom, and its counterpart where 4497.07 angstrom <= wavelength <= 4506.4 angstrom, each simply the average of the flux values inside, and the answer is 16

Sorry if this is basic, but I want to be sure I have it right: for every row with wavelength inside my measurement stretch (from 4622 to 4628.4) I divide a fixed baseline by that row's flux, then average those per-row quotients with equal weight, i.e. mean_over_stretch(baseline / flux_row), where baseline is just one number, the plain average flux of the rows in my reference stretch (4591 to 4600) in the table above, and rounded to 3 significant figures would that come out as 1.07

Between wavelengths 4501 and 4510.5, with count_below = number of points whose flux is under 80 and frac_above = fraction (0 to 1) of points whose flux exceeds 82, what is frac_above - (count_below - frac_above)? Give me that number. -4.1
